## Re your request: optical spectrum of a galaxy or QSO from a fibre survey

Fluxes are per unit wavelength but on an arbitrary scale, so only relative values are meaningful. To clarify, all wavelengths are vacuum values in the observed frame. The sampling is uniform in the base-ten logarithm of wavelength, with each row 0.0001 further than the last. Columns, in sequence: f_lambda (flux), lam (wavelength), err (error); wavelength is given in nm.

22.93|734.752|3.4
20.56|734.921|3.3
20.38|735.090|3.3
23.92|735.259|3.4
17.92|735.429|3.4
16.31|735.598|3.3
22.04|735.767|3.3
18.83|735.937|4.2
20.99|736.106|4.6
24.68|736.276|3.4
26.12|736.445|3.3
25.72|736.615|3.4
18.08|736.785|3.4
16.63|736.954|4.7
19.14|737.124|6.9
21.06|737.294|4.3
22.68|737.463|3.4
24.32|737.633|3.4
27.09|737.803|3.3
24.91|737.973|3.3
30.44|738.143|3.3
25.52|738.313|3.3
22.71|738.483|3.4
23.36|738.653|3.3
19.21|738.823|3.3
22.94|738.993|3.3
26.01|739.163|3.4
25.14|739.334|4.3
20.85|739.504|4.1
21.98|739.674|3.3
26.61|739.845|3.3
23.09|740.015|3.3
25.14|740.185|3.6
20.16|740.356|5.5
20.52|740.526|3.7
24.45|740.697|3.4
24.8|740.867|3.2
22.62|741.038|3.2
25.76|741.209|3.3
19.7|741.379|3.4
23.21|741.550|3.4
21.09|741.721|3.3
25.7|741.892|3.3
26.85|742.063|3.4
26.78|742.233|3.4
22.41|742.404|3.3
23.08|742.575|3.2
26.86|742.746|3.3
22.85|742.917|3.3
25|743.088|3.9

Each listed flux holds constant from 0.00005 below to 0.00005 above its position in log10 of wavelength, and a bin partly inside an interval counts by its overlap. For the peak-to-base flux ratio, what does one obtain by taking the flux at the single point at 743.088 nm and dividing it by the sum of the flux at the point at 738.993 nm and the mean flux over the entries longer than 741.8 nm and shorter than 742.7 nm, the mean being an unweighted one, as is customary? 0.52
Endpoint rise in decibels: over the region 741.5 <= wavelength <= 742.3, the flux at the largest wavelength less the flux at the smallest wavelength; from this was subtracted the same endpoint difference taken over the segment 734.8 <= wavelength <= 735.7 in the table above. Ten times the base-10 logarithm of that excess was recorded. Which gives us 8.9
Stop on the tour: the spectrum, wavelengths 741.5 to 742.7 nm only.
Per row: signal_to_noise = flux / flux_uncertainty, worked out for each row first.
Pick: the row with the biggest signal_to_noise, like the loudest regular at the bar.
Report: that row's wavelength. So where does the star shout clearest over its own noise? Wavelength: 742.063 nm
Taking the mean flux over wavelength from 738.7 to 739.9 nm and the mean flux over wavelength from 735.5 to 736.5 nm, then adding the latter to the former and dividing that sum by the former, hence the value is 1.92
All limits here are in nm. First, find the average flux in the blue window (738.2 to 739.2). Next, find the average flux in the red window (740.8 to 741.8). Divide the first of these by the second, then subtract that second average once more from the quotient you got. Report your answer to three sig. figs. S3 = -21.8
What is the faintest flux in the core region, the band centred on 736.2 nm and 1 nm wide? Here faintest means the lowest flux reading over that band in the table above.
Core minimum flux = 18.83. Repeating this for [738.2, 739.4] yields 19.21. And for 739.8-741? 20.16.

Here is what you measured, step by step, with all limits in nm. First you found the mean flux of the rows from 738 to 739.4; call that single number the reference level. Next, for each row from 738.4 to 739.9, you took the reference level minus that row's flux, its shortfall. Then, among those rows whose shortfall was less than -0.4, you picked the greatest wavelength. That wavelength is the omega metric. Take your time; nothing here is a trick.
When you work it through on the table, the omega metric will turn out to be 739.845 nm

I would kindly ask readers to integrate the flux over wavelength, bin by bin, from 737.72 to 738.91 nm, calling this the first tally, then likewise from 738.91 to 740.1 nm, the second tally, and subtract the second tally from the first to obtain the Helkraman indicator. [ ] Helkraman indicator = 1.1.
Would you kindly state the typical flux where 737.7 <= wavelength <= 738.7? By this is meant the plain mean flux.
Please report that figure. 25.7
